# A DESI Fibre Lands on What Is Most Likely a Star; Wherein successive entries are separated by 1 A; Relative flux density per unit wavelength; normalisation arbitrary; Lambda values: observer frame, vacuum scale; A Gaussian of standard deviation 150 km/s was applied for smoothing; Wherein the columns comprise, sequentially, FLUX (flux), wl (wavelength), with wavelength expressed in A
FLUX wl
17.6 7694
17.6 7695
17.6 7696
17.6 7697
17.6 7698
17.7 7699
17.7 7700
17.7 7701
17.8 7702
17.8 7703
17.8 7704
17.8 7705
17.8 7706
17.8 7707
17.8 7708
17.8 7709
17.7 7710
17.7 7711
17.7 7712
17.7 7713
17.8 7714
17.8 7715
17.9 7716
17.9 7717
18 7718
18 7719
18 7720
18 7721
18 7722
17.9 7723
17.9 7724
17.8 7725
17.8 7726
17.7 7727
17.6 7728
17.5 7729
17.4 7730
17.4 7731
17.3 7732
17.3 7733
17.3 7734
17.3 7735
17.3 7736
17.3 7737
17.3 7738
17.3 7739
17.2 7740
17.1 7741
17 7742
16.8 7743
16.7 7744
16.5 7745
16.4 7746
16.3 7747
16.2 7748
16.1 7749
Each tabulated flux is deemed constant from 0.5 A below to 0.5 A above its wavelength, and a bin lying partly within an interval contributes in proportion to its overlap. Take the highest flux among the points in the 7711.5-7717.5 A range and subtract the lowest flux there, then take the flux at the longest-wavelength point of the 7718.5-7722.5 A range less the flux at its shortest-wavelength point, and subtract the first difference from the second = -0.20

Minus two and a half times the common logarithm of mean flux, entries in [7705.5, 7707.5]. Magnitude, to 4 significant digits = -3.126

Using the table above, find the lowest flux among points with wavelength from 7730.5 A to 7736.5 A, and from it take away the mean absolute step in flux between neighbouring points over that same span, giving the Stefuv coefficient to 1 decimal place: 17.3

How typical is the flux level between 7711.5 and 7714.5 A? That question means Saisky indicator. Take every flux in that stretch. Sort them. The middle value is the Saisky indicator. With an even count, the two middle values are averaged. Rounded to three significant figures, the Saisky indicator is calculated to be 17.7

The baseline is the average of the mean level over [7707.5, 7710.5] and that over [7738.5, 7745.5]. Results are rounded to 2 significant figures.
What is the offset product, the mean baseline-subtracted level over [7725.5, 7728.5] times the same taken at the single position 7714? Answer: 0.15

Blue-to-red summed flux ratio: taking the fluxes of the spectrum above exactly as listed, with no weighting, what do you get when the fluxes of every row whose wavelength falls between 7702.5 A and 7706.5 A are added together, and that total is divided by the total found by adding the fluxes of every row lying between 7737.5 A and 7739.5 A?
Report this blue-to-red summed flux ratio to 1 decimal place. 2.1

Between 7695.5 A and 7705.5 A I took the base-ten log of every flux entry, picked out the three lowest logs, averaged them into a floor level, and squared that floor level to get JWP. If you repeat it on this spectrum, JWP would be 1.551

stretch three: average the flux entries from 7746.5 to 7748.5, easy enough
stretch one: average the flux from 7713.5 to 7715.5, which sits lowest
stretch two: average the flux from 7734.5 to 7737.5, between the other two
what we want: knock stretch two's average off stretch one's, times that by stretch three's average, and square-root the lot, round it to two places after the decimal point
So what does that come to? 2.85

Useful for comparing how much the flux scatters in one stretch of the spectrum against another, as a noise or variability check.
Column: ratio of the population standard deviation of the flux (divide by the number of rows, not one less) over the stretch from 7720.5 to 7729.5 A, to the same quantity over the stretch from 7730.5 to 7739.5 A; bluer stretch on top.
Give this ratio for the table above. 5.2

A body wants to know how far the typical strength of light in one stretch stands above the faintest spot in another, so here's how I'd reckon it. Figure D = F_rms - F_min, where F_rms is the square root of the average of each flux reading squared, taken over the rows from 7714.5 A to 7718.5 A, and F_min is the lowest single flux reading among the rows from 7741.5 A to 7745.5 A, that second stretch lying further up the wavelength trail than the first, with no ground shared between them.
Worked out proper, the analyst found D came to 1.4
